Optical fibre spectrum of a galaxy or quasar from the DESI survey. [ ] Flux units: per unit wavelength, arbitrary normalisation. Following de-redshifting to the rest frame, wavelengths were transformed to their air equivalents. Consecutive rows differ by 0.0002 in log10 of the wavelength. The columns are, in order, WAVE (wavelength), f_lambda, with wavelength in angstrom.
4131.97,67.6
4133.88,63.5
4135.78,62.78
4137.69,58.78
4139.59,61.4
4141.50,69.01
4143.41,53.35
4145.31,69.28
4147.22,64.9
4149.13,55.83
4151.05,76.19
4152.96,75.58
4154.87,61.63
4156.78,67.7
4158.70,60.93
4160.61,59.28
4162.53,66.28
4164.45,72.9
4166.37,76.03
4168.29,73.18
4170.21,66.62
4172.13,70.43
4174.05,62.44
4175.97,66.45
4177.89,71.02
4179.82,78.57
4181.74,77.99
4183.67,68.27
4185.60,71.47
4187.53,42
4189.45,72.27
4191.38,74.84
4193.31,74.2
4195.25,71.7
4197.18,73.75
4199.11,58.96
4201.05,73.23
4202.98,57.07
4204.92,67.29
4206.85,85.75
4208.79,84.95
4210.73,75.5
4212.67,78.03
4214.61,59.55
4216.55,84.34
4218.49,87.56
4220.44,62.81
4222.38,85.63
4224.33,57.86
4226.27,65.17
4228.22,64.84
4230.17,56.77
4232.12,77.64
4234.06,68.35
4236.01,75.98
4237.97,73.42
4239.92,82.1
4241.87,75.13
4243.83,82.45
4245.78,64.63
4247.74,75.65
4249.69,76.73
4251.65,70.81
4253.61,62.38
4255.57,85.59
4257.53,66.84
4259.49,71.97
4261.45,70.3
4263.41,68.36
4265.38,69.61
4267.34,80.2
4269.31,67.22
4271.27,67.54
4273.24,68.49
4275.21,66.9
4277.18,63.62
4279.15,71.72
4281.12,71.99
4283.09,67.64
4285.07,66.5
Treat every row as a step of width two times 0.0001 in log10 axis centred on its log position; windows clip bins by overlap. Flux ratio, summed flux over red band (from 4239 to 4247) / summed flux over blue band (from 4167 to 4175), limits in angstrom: 1.12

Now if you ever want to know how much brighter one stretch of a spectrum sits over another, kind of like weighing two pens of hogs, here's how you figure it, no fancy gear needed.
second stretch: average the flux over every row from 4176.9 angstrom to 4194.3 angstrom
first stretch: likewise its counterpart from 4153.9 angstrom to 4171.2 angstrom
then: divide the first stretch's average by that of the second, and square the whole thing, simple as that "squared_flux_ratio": 0.92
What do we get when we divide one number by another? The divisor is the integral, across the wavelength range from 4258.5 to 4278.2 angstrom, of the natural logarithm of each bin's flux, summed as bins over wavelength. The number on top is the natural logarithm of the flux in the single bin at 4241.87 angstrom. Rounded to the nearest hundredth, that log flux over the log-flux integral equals 0.05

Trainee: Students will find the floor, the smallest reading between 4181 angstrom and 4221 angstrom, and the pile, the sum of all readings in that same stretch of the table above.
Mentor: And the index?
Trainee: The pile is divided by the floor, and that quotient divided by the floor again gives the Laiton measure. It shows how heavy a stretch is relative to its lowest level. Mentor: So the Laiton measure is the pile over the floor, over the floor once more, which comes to 0.85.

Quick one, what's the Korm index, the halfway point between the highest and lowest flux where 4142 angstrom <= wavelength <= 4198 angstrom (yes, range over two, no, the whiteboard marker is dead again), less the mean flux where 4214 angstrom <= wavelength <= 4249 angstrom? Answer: -12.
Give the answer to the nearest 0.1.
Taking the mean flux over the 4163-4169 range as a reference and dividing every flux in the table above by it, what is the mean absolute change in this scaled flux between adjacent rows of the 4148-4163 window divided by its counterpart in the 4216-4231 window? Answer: 0.6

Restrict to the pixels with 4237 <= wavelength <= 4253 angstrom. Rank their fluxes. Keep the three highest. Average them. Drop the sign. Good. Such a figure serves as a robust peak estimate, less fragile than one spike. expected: 80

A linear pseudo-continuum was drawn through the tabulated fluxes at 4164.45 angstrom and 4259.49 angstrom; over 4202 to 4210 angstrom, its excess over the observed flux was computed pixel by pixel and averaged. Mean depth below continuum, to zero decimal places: -1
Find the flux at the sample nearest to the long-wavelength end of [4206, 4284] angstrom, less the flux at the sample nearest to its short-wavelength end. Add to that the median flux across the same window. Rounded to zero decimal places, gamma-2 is 53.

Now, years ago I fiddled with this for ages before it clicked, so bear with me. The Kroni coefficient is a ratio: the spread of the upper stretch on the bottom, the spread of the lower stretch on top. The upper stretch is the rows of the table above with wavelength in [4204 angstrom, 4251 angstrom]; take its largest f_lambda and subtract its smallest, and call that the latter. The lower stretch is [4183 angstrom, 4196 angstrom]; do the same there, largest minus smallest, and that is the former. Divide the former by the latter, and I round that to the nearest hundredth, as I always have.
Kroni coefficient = 1.07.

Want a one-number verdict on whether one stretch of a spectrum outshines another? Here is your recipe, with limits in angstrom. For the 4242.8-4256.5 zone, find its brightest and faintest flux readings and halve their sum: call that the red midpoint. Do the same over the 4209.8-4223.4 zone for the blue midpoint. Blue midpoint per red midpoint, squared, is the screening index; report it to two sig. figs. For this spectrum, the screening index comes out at 0.99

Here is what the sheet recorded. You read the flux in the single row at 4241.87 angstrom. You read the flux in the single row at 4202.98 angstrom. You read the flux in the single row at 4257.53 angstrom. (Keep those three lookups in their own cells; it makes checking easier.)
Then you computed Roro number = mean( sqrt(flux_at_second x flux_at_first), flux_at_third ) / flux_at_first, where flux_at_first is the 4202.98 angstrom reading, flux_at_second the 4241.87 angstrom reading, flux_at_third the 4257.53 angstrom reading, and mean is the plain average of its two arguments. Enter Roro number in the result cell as 1.16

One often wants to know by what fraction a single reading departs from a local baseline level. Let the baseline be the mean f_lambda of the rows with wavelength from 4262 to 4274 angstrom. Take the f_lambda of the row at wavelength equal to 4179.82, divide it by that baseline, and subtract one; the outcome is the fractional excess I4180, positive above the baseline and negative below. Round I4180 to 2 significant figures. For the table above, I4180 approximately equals 0.12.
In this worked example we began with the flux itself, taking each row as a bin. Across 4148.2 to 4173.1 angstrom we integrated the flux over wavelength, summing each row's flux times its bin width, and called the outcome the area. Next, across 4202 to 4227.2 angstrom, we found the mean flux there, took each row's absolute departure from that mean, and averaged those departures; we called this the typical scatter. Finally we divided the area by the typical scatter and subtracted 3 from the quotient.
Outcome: 155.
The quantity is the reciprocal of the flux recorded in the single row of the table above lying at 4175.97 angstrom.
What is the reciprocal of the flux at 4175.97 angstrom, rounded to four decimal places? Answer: 0.0150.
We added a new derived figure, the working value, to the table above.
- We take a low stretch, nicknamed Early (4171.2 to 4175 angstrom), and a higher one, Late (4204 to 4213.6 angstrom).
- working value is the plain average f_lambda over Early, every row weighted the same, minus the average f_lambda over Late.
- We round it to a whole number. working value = -12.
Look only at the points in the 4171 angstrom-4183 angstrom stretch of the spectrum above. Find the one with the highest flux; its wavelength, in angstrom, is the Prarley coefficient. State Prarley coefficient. 4179.82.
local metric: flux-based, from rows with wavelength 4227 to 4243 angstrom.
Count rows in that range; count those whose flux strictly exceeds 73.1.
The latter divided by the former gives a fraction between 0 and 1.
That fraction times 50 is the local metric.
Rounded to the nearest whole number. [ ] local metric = 31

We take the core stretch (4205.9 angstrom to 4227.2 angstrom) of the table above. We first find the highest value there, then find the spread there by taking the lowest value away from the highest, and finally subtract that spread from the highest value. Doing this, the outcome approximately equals 58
